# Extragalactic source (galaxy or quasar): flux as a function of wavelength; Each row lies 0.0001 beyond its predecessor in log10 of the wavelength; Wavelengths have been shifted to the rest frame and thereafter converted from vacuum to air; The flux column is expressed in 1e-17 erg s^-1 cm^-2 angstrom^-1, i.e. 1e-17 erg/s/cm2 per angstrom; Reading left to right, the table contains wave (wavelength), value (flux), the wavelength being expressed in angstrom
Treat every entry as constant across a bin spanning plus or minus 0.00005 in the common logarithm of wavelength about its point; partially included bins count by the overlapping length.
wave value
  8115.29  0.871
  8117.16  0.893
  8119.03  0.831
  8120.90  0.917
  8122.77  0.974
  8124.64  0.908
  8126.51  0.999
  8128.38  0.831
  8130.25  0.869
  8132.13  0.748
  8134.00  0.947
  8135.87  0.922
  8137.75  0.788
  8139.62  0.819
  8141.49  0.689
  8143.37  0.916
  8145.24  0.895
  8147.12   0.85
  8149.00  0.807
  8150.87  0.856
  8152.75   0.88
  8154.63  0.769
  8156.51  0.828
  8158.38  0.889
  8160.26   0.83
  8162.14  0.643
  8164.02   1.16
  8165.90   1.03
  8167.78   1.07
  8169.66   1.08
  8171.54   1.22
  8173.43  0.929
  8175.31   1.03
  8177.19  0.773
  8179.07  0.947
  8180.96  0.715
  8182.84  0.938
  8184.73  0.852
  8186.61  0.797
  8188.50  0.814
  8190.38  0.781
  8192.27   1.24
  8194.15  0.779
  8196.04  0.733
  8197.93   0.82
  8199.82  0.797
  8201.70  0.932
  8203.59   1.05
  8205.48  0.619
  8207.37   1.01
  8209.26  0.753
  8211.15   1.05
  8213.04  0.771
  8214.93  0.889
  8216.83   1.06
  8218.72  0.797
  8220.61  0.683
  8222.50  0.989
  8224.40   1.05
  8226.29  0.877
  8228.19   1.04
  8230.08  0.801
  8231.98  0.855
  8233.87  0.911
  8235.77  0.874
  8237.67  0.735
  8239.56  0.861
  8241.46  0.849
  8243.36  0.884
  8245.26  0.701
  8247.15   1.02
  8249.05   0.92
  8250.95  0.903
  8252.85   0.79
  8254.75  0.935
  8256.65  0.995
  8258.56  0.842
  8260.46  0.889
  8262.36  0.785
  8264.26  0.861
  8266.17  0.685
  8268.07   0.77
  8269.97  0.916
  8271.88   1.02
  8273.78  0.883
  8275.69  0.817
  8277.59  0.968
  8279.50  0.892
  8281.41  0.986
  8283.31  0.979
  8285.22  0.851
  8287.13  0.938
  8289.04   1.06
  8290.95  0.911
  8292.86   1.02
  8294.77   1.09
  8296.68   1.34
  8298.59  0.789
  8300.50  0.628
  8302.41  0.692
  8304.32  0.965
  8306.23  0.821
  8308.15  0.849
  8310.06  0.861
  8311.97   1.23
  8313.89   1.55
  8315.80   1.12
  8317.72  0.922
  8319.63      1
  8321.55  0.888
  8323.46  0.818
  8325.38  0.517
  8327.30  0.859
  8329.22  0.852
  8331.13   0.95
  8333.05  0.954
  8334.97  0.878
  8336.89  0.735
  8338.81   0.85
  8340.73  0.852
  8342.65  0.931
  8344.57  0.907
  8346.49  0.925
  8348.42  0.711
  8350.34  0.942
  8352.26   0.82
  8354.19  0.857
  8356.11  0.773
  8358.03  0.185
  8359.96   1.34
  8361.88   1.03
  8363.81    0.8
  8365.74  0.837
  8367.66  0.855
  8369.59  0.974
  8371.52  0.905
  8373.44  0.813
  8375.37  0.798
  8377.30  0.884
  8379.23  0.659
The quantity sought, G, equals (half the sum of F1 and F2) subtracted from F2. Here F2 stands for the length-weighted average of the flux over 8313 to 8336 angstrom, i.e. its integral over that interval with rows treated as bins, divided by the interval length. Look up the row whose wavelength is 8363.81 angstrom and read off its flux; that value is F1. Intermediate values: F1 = 0.8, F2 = 0.94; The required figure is 0.070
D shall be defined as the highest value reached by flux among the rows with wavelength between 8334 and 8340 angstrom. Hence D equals 0.878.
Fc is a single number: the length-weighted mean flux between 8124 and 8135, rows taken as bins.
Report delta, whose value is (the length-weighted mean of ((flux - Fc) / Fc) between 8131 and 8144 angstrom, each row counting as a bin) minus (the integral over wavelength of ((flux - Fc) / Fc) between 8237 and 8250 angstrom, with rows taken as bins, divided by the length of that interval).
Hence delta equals -0.03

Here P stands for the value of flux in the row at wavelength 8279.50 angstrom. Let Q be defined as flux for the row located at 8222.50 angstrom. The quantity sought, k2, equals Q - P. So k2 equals 0.10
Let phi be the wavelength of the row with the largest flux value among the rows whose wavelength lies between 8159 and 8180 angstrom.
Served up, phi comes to 8171.54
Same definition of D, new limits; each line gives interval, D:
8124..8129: 0.999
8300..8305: 0.965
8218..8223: 0.989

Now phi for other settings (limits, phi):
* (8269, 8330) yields 8313.89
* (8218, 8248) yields 8224.40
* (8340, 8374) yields 8359.96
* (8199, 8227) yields 8216.83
